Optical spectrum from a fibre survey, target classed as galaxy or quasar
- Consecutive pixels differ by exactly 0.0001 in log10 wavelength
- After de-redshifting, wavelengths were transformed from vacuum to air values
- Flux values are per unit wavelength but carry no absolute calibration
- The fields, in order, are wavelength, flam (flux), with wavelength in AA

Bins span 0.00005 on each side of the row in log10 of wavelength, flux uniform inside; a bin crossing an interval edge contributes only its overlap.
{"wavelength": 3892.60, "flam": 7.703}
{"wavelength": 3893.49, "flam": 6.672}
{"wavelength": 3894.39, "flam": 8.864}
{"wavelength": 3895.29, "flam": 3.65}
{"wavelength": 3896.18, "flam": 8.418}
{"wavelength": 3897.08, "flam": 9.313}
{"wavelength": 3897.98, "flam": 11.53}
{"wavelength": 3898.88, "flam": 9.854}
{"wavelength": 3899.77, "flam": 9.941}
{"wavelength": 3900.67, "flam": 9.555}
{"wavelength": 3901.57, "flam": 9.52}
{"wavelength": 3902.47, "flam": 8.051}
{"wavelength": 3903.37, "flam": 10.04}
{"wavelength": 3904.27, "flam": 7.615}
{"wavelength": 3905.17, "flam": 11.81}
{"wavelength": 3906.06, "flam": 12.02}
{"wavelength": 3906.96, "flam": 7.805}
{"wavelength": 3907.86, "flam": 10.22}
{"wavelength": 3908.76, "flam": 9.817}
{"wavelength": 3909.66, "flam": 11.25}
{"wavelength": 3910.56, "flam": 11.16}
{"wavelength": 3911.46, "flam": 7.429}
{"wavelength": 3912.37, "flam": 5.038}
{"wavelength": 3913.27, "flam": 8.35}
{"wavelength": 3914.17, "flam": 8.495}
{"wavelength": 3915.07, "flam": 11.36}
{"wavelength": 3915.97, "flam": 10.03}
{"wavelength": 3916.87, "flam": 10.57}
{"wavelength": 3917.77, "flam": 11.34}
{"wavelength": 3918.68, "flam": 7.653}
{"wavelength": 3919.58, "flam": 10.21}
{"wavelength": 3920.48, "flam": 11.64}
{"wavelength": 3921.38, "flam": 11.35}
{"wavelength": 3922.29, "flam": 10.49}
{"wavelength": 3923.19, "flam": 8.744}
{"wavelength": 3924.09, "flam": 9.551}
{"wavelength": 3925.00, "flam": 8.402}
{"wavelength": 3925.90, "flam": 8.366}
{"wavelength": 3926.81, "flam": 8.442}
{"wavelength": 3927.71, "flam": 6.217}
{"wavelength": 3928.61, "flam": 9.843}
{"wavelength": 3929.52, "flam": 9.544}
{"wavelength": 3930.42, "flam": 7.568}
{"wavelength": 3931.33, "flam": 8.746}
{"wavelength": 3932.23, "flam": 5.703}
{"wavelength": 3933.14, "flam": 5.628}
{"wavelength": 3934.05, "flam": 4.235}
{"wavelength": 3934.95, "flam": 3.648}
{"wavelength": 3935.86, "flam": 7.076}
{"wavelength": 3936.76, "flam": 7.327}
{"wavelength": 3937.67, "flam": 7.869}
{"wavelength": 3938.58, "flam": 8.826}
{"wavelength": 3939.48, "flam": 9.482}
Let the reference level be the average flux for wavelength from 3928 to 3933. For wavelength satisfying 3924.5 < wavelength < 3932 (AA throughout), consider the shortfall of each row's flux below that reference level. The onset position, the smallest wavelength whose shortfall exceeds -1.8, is 3925.00 AA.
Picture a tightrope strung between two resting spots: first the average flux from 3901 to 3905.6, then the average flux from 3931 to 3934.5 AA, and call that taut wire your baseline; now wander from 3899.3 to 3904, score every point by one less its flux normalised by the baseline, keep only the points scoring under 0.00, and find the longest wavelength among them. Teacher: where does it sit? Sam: 3903.37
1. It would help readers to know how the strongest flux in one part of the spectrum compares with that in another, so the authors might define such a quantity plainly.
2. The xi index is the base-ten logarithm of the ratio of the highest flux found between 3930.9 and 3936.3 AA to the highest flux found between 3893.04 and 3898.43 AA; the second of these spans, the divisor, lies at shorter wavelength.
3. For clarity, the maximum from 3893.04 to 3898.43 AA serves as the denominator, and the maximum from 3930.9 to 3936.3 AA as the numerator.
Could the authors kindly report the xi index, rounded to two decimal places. -0.12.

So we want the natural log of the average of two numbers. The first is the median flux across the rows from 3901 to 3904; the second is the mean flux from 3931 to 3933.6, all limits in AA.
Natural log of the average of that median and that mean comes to 2.09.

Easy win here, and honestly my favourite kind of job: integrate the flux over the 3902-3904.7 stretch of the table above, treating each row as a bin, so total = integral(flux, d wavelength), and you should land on 23.1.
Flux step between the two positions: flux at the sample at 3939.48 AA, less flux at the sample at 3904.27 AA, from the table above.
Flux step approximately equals 1.9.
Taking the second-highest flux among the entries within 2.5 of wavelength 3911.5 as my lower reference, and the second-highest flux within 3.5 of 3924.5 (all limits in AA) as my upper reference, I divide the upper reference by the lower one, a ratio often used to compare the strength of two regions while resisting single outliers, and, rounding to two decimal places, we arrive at 0.94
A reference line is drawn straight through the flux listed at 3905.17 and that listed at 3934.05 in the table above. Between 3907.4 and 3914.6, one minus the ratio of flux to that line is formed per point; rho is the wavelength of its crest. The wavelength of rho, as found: 3912.37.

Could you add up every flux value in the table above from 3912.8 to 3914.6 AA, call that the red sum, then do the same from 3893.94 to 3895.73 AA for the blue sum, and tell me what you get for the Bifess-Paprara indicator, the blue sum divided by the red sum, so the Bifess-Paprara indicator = 0.7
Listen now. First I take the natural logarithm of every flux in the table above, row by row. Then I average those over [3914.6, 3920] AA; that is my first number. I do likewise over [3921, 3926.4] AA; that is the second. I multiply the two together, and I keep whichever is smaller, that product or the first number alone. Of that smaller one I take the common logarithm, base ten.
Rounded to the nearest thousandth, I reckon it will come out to 0.364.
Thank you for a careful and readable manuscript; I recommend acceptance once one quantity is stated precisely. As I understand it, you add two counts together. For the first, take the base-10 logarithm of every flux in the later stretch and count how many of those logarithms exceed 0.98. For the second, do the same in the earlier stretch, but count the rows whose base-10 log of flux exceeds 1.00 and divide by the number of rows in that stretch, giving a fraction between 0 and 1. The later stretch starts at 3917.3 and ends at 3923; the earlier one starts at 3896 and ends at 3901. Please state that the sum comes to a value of 5.2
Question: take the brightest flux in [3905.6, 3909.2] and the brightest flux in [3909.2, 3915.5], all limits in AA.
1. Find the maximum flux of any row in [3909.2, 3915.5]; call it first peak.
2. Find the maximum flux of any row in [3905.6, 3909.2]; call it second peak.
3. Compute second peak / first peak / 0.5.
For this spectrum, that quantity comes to 2.1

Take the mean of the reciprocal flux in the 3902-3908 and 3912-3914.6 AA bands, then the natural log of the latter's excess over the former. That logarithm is -3.3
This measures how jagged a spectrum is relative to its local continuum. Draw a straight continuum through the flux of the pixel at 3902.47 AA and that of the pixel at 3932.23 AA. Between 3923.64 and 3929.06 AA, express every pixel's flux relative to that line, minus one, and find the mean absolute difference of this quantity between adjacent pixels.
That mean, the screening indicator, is 0.234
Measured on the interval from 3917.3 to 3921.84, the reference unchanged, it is 0.294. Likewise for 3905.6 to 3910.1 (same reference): 0.276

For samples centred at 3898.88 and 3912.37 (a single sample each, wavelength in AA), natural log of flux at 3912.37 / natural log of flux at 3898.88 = 0.71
